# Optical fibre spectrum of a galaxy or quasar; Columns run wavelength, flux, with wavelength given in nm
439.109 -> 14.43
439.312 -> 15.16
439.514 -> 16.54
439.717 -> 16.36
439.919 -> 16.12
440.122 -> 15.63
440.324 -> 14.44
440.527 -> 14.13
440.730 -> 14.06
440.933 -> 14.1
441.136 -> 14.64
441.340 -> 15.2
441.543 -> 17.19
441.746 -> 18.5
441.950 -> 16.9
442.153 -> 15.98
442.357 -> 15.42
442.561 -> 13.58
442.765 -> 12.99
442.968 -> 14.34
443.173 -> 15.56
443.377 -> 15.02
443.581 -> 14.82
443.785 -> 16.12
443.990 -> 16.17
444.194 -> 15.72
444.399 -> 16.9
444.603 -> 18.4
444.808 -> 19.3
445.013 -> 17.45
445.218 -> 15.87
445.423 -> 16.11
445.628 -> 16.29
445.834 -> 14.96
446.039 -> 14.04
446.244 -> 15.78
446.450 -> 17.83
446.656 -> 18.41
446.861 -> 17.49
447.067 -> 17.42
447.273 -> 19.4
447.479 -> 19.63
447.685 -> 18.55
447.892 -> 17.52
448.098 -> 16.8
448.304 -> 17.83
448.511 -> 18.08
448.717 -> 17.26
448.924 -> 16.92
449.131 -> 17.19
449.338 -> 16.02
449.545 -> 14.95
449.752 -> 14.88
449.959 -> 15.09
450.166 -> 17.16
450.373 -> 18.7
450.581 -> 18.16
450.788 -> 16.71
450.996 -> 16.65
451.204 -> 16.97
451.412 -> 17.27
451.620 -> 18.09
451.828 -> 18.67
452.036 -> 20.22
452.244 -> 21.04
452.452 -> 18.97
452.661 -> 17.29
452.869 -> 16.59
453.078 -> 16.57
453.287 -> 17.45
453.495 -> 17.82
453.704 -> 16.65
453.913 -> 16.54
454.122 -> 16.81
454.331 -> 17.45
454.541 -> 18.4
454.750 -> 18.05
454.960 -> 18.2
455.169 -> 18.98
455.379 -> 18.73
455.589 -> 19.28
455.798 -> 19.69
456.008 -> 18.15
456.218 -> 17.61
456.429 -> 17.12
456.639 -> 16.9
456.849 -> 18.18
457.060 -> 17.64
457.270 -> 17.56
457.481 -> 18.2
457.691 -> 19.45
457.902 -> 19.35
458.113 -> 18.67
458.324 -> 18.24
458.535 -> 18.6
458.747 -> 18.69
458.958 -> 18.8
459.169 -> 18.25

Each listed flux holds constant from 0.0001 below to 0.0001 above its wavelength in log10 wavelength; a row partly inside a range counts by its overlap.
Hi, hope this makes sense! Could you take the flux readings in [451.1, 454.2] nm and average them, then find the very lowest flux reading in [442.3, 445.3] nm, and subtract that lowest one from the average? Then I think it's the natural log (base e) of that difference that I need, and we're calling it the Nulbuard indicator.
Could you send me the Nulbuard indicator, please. 1.57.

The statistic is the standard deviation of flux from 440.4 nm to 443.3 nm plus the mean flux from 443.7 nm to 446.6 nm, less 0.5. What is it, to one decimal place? 17.5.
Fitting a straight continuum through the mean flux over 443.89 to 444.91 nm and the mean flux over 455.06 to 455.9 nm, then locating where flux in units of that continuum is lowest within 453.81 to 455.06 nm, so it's 453.913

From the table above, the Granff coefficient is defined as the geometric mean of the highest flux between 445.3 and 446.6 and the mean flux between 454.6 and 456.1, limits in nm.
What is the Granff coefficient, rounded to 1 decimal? 18.3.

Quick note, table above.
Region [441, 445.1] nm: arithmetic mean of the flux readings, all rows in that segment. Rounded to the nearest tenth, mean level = 16.0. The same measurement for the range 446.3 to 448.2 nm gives 18.1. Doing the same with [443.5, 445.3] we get 16.8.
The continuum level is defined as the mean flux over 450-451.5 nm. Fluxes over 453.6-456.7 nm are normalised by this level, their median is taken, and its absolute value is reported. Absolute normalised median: 1.04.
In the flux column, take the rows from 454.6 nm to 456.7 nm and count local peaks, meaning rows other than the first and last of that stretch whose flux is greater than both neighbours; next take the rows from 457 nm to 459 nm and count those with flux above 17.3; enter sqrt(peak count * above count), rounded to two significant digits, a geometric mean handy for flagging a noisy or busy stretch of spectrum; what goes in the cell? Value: 4.5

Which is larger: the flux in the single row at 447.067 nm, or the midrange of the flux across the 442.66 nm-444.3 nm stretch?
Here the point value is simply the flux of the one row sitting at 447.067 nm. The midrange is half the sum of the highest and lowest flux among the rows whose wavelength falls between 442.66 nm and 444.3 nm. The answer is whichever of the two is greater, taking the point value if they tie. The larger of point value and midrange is 17.4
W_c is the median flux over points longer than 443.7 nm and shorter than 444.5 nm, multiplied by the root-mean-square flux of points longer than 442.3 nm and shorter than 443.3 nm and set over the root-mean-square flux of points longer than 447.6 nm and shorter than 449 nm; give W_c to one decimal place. 13.2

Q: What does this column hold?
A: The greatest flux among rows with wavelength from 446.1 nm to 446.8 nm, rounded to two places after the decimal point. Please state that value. 18.41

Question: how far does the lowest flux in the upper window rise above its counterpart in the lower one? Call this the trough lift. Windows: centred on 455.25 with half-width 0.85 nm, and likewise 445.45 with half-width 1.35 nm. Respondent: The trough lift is 4.0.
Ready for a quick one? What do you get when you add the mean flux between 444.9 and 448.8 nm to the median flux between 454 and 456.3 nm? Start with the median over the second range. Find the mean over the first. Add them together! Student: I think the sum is 35.4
